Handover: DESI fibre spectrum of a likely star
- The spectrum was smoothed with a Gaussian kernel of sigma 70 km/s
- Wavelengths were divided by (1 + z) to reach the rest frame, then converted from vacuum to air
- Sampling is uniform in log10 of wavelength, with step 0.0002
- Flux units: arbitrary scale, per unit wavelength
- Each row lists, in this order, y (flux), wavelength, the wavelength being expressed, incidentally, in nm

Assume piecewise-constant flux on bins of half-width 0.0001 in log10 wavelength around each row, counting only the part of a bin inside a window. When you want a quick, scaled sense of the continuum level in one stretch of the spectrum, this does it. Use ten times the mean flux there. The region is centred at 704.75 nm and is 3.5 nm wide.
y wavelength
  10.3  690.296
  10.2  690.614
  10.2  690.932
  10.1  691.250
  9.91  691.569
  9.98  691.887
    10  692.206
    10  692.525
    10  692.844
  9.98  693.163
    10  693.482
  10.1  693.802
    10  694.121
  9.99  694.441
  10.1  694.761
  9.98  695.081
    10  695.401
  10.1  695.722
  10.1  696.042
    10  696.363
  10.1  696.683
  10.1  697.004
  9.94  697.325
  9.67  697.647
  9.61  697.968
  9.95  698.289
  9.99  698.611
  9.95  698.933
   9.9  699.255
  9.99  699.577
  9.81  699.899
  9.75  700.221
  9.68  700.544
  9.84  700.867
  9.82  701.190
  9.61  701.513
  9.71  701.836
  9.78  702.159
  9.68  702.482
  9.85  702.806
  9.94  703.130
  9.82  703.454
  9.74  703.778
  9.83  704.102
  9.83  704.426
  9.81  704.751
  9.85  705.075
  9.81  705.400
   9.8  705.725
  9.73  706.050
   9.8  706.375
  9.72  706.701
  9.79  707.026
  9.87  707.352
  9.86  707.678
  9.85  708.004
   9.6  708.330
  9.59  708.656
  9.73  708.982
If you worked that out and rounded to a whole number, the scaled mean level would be 98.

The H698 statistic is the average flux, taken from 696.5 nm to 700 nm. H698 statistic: 9.9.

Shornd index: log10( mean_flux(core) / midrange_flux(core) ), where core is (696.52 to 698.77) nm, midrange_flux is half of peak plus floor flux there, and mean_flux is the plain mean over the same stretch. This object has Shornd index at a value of 0.0024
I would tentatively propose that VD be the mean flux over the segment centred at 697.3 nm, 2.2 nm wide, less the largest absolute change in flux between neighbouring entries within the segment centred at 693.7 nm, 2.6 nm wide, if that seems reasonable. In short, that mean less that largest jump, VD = 9.80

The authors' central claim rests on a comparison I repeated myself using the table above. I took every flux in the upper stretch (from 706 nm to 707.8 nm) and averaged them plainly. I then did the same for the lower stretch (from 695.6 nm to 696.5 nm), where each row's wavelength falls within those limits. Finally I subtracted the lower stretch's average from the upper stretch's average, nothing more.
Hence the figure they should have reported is -0.27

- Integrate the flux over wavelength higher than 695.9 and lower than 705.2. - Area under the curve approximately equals 92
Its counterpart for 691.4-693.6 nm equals 22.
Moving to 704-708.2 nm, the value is 41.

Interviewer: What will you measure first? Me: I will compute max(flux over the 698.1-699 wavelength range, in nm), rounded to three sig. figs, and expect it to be 9.99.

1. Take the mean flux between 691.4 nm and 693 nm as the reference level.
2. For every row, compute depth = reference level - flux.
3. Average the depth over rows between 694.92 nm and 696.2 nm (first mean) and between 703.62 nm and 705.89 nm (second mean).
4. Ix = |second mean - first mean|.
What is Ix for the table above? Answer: 0.23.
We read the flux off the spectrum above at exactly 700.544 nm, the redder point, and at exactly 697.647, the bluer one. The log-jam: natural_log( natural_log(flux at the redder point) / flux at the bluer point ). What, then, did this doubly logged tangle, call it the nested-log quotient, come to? -1.45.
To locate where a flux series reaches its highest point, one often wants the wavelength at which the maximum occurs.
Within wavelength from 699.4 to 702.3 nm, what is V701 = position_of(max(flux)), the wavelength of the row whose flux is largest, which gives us 699.577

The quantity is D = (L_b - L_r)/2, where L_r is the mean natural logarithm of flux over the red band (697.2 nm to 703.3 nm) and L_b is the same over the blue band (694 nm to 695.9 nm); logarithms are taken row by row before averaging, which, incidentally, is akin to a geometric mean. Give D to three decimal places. 0.011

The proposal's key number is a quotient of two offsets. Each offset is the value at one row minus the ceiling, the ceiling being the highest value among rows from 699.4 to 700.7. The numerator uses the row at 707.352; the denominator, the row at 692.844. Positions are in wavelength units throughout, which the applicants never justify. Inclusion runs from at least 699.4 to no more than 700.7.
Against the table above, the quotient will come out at -12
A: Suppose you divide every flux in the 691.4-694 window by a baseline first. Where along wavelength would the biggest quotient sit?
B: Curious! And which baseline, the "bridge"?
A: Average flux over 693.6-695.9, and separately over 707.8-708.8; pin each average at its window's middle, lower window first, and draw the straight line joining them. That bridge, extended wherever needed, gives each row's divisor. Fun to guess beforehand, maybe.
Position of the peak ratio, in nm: 693.802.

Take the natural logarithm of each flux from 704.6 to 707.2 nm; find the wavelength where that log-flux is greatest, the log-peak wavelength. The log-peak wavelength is 705.075 nm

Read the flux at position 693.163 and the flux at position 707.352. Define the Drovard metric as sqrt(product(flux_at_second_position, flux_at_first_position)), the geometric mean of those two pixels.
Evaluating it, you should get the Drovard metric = 9.92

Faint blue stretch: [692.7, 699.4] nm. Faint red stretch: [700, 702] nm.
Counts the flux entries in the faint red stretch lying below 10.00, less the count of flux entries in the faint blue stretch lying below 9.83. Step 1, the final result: 4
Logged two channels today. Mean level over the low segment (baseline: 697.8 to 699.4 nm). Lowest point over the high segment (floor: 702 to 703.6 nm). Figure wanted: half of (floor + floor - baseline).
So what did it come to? 4.74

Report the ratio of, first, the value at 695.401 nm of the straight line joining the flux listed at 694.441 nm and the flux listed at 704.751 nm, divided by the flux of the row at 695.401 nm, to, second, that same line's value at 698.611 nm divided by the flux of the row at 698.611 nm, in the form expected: 1.00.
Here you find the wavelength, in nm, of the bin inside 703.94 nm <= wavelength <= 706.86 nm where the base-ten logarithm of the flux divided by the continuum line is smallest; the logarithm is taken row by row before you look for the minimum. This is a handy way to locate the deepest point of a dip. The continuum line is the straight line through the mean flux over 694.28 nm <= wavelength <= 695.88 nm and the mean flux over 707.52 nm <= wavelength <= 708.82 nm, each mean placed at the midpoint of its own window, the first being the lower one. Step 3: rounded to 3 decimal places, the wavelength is 706.050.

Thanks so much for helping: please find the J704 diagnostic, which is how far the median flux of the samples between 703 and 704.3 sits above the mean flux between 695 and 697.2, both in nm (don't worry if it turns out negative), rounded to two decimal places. -0.23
